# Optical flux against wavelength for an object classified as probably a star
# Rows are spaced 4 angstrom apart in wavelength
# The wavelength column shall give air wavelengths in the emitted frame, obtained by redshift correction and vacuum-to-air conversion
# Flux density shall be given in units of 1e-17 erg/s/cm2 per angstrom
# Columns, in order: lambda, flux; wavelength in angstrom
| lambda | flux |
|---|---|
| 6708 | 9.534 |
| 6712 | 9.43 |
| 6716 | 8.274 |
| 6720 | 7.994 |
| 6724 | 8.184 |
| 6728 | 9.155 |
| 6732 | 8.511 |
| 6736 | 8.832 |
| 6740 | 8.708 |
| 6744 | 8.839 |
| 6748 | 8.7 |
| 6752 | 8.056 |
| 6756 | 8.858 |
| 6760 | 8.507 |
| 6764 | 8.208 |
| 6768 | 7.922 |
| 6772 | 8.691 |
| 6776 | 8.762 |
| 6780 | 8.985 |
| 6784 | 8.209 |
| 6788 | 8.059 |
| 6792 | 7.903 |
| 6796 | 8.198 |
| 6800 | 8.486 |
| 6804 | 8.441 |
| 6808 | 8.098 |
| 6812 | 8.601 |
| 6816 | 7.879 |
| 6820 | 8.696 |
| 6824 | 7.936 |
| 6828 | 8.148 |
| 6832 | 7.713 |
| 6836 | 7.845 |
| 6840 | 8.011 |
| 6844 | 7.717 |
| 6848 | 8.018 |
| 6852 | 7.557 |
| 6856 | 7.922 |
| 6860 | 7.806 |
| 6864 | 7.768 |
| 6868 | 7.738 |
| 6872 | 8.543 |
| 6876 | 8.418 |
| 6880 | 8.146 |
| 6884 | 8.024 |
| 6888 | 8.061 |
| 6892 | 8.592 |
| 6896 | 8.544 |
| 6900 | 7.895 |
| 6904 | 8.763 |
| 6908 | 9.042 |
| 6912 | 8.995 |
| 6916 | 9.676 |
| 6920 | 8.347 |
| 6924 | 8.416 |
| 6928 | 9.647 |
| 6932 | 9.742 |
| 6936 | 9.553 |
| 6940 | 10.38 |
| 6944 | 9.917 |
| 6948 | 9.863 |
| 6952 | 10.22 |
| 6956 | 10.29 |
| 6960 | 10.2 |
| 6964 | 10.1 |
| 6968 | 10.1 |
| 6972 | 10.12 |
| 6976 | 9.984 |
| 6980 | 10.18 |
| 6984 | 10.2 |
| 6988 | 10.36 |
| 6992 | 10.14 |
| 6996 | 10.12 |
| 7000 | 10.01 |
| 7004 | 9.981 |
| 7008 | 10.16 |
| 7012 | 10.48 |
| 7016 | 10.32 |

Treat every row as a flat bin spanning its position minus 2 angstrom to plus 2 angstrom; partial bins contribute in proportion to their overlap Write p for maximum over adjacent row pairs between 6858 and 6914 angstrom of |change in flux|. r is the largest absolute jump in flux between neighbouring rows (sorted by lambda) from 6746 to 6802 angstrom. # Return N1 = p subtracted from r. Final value -0.07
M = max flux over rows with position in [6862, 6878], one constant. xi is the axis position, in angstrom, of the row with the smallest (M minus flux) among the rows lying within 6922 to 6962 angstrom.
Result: 6940 angstrom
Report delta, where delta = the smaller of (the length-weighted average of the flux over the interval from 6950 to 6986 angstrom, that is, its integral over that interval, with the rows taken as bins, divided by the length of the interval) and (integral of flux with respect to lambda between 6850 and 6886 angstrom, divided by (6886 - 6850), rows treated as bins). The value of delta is 8.0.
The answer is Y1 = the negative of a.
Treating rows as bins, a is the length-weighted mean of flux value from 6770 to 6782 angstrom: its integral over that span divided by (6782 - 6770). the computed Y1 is -8.8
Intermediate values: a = 8.8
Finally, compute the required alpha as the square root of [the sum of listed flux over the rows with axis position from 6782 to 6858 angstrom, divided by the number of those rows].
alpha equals 2.84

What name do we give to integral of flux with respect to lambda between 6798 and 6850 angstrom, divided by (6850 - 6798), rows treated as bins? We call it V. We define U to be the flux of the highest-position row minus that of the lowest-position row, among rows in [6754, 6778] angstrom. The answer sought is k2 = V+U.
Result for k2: 8.0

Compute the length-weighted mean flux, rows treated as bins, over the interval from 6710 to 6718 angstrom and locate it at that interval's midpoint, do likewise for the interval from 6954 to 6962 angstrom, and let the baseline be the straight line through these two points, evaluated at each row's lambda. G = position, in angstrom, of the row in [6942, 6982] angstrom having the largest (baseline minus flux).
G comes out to 6976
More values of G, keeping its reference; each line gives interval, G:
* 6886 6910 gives 6900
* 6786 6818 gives 6816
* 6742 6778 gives 6768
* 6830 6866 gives 6852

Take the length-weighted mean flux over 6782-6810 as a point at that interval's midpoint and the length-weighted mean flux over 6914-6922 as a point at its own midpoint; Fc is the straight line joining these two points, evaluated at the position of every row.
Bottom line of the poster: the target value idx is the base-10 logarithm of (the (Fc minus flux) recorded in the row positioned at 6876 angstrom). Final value -0.5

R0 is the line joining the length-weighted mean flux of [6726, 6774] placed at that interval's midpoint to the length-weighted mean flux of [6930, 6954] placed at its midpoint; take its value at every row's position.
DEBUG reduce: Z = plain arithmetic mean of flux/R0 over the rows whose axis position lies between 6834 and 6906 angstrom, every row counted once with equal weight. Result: 0.86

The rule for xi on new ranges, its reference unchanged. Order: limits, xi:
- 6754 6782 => 6780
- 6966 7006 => 6988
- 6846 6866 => 6848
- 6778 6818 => 6780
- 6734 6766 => 6756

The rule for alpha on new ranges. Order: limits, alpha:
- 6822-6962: 2.94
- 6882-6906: 2.88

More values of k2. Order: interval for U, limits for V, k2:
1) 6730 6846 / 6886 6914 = 7.8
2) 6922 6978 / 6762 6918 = 9.8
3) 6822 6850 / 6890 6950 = 9.2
